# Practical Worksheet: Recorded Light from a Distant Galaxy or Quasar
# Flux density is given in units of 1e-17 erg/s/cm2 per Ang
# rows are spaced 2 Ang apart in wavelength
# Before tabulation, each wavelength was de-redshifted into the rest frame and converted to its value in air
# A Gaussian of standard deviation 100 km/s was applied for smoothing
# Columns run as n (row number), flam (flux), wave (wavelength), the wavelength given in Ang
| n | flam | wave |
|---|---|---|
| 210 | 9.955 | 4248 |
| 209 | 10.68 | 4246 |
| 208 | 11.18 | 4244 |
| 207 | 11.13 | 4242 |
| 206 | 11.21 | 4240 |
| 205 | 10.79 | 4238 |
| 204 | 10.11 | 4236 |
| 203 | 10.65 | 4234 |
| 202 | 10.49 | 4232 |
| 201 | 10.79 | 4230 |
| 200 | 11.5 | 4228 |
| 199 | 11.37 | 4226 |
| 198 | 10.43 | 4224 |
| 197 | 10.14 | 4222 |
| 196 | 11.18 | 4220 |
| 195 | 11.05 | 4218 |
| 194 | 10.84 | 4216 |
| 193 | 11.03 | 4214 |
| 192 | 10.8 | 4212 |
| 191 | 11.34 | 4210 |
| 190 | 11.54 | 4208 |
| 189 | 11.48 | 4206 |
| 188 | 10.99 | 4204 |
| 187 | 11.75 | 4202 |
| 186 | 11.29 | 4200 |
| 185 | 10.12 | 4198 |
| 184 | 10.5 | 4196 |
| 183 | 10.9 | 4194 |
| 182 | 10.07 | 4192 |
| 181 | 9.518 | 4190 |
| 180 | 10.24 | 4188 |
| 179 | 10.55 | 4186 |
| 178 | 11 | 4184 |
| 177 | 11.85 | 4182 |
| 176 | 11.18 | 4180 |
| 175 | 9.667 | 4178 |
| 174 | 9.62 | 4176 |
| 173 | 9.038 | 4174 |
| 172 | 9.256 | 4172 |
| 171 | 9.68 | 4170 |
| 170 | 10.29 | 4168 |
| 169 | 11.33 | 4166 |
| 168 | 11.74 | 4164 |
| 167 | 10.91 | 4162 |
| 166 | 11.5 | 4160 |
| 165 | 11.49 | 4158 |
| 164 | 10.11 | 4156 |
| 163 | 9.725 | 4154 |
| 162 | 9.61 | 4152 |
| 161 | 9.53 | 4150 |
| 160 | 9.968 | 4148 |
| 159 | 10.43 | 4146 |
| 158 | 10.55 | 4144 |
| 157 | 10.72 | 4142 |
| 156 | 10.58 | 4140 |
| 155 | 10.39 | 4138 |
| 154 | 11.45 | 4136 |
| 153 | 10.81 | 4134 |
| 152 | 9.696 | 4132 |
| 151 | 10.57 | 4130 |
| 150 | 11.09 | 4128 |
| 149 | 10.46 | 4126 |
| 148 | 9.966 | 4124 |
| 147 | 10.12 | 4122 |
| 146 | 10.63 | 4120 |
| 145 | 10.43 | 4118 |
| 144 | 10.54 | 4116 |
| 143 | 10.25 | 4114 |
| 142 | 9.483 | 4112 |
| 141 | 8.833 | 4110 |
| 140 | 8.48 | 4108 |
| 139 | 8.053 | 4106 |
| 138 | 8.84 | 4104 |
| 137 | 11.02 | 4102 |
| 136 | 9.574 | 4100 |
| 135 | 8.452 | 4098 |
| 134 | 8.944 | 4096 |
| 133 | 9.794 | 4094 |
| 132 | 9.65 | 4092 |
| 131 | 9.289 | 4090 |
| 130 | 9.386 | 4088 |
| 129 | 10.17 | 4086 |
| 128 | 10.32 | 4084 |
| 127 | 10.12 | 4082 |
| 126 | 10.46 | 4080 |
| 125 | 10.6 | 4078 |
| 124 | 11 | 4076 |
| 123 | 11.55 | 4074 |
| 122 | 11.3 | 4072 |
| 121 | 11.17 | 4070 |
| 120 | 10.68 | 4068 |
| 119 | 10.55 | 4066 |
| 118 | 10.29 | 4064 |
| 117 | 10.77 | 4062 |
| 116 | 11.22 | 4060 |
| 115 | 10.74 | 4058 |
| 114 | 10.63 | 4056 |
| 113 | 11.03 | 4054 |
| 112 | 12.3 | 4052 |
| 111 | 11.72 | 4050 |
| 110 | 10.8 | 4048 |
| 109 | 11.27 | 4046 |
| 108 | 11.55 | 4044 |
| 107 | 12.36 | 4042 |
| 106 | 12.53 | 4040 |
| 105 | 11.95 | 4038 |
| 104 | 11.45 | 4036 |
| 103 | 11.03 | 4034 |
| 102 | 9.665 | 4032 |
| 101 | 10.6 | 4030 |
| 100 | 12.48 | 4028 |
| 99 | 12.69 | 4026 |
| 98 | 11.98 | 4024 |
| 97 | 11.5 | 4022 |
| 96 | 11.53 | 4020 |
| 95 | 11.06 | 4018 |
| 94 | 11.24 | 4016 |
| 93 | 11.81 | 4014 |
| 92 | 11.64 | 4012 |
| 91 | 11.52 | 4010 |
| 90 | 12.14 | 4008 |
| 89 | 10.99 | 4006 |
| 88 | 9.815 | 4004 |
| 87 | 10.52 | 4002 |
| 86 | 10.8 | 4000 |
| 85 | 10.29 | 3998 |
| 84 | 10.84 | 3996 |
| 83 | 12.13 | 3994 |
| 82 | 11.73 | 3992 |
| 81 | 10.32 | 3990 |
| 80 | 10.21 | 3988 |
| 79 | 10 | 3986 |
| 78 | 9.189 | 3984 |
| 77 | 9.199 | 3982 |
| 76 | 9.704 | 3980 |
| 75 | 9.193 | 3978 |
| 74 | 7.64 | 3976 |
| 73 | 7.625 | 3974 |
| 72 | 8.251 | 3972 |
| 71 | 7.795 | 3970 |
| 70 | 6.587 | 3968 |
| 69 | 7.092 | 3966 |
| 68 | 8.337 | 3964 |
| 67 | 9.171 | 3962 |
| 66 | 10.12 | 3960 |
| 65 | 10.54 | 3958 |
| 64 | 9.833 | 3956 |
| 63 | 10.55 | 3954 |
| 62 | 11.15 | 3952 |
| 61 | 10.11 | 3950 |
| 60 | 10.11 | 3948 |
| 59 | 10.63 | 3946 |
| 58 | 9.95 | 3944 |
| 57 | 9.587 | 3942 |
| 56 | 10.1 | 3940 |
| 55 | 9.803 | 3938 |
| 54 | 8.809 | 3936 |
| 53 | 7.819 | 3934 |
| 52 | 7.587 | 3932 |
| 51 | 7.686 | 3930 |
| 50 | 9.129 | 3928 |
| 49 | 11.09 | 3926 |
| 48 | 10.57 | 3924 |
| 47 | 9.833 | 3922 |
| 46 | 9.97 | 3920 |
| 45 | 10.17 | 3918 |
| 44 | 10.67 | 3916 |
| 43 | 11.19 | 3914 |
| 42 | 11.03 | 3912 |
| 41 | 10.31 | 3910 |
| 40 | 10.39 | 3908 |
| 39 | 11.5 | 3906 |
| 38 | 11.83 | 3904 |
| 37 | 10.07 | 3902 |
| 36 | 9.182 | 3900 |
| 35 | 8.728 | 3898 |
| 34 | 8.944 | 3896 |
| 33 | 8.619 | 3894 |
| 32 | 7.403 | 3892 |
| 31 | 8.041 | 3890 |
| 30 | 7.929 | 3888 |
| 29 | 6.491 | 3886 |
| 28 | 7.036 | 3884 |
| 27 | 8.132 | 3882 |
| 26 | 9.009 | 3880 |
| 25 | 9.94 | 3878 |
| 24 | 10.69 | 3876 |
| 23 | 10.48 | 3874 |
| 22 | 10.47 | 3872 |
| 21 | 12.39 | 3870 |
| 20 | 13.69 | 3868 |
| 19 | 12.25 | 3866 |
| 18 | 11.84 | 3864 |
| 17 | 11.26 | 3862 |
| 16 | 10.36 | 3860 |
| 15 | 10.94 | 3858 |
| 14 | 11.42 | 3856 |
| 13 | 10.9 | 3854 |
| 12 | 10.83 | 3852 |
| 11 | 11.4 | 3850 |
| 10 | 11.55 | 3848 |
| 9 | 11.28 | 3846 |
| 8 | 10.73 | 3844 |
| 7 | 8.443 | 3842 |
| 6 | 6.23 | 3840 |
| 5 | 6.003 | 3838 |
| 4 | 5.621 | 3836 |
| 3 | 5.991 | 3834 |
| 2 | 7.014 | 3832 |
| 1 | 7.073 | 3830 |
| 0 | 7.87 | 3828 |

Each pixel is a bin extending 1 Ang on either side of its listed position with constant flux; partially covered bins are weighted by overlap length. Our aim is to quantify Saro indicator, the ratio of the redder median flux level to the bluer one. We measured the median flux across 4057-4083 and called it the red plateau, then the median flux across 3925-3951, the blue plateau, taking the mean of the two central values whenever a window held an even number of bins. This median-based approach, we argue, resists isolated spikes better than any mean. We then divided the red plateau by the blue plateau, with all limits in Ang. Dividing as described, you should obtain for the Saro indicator 1.10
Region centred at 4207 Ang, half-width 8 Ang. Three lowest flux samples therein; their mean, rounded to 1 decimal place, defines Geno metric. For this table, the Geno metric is 10.9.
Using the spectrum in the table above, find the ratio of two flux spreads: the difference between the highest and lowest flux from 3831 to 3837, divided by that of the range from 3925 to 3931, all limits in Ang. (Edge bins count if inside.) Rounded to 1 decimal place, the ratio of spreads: 0.4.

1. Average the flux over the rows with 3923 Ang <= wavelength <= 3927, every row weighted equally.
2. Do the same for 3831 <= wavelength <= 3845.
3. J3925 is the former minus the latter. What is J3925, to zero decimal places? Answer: 4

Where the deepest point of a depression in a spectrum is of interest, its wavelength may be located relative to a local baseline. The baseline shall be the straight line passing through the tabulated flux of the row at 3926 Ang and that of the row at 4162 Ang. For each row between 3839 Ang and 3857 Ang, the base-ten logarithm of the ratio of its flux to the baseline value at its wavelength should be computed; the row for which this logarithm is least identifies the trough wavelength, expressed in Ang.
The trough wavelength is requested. 3840 Ang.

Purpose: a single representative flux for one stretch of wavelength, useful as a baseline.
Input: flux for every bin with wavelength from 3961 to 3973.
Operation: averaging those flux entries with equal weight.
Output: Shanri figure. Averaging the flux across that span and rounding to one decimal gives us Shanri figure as 7.9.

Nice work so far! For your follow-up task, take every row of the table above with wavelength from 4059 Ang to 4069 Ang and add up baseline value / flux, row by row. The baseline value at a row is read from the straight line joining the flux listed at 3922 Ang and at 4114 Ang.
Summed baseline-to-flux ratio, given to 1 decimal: 4.7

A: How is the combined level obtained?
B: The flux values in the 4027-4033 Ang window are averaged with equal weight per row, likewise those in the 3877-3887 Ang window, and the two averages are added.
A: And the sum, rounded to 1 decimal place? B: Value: 19.0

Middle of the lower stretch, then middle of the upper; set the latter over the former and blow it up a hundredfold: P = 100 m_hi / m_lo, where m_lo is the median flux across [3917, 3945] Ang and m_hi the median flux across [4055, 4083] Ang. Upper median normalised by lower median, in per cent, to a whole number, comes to 109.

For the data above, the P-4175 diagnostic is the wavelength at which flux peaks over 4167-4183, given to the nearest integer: 4182 Ang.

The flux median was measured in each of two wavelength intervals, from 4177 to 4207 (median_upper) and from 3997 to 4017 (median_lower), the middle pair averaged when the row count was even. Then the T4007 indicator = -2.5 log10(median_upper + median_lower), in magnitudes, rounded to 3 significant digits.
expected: -3.36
